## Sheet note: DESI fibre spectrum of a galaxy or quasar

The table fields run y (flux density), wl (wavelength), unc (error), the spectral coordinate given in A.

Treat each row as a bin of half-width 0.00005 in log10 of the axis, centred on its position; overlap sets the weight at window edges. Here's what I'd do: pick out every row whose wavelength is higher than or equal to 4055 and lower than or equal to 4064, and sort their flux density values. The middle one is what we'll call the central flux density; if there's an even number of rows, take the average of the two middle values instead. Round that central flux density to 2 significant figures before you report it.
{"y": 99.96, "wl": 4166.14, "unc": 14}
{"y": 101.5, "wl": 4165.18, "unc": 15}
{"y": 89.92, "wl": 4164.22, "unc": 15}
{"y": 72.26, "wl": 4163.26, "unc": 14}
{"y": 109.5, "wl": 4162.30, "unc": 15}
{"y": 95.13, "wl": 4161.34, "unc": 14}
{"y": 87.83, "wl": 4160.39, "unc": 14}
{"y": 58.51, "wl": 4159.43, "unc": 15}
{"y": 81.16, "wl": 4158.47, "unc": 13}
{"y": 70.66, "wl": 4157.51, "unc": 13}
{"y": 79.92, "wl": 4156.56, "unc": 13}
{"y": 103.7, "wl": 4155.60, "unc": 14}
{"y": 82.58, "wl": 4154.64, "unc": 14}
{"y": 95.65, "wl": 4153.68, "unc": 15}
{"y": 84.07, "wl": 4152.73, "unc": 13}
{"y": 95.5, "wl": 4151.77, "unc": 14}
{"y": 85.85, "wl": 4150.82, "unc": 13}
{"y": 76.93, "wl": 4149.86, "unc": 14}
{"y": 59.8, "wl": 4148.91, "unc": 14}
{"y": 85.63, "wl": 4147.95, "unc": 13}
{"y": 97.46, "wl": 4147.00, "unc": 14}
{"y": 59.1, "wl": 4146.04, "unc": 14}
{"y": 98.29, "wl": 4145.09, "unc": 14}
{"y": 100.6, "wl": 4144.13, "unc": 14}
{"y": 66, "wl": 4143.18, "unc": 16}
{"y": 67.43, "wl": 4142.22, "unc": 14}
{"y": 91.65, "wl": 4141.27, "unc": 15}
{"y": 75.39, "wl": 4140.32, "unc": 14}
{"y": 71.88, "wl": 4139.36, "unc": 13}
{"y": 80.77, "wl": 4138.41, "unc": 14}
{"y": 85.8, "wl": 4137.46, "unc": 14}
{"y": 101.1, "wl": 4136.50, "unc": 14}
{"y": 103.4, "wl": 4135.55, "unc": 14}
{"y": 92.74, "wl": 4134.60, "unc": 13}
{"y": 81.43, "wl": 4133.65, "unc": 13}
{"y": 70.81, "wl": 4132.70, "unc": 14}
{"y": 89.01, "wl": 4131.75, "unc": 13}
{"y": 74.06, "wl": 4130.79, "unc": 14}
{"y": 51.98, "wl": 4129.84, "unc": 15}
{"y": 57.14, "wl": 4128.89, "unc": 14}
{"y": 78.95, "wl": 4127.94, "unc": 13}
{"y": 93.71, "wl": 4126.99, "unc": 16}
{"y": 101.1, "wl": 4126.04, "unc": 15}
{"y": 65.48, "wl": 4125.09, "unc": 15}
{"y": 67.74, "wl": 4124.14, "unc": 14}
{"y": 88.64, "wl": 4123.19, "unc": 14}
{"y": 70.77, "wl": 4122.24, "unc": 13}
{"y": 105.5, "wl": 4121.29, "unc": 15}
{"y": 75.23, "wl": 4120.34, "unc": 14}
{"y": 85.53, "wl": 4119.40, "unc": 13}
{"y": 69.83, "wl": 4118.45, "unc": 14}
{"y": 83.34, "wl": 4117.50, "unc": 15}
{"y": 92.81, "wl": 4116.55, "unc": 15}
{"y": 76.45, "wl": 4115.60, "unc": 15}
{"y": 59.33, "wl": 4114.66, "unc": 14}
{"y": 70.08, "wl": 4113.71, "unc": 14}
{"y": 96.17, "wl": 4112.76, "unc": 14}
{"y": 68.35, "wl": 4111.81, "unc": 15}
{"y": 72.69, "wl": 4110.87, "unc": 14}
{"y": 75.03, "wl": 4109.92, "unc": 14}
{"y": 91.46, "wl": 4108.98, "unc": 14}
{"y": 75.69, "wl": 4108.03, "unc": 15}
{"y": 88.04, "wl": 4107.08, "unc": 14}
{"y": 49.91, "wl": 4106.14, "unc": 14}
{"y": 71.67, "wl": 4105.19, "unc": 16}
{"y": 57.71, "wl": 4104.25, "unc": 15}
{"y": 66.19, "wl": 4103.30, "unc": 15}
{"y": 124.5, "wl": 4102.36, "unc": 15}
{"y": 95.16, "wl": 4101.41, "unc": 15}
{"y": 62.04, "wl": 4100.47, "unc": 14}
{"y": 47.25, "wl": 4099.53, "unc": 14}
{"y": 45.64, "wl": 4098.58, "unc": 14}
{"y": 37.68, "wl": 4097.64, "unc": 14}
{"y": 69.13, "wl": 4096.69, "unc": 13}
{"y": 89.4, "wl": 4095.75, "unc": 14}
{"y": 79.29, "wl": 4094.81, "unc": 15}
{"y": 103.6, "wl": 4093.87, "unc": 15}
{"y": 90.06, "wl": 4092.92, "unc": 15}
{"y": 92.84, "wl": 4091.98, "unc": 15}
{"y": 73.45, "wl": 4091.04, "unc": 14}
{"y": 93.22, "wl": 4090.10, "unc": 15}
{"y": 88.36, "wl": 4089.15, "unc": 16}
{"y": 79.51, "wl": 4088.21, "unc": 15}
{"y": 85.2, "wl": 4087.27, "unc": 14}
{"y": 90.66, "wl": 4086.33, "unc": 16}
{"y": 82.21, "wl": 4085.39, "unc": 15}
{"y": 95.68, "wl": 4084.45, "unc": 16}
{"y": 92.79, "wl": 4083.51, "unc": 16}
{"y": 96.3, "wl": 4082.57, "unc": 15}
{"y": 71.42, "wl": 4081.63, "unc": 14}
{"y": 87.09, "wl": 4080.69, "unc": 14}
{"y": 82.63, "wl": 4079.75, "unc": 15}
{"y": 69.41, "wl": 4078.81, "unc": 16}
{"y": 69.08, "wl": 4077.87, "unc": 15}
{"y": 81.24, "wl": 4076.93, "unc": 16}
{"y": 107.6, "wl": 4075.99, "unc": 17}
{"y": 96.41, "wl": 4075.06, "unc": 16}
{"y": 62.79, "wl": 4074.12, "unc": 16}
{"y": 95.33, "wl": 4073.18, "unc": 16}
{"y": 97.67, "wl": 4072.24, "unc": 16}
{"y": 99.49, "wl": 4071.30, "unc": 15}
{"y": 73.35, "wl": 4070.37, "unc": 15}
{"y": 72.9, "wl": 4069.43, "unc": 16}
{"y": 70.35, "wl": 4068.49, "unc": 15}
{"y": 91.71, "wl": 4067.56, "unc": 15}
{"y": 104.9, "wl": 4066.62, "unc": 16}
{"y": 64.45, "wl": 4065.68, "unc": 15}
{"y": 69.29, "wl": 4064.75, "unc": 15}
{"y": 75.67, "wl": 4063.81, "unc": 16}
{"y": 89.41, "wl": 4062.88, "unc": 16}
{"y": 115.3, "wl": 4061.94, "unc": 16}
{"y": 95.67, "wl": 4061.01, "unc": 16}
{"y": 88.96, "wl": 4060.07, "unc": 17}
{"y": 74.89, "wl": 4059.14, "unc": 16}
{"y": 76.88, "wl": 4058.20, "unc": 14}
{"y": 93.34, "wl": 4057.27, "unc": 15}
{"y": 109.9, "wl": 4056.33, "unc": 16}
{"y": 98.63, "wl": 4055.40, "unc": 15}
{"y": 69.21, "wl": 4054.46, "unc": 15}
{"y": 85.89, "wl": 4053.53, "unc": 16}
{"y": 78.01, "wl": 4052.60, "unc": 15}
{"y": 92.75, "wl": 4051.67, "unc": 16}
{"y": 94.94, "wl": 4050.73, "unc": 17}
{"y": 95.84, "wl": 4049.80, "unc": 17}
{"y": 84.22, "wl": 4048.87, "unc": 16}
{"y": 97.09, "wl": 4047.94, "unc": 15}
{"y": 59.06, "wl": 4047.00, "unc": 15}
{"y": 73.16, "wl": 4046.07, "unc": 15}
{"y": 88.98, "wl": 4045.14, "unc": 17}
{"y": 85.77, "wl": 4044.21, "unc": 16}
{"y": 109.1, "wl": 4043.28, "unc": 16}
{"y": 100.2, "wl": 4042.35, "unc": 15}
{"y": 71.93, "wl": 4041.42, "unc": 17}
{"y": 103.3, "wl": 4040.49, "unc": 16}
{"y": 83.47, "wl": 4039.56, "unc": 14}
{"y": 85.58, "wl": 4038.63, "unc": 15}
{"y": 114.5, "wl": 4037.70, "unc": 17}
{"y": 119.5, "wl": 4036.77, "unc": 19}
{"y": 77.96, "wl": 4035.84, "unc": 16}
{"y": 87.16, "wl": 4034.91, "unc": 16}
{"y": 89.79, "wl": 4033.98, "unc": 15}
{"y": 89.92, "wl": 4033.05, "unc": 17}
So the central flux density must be 91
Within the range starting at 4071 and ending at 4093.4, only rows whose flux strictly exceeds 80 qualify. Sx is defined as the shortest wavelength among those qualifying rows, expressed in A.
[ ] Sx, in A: 4071.30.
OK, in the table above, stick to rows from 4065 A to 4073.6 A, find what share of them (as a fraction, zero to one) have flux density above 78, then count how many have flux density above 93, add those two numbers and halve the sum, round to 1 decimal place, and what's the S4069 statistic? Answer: 2.3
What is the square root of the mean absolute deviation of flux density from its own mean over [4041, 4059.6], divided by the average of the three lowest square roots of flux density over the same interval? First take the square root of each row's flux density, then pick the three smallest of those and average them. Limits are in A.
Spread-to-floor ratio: 0.408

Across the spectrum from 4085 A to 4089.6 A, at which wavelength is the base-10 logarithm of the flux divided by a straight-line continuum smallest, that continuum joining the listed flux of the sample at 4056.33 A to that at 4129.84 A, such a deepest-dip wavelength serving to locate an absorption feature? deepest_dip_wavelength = 4088.21 A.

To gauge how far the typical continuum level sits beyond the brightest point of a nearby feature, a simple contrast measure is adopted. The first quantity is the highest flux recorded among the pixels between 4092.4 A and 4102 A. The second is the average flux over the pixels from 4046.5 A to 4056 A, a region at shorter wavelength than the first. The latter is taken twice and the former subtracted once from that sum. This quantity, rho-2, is 68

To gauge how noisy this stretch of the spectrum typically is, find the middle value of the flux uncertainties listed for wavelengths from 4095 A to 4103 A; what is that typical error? 14.0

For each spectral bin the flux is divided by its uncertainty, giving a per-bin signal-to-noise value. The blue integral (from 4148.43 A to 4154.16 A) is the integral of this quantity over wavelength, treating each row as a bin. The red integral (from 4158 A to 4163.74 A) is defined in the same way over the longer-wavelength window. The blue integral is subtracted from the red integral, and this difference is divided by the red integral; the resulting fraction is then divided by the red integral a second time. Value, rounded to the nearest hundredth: 0.00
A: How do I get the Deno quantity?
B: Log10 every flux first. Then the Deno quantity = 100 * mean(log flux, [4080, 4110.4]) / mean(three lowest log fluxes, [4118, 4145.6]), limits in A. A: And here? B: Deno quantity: 107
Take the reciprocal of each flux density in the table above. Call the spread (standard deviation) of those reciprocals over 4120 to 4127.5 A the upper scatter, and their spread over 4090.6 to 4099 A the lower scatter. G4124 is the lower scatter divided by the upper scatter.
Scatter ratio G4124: 2.5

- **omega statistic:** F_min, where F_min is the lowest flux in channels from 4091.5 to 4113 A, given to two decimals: 37.68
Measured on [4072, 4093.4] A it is 62.79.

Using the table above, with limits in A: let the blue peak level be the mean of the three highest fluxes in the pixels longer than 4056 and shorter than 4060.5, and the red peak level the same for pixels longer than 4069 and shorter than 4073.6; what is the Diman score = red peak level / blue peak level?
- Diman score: 1.00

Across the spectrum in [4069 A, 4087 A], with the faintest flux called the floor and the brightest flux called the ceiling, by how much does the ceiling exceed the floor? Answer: 45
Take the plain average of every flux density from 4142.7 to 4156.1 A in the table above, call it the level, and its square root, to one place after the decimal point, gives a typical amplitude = 9.2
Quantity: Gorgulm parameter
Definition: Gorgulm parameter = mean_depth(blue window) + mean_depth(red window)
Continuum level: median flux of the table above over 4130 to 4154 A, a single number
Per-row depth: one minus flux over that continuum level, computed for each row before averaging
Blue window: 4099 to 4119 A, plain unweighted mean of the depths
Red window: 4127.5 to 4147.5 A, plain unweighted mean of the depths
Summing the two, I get 0.17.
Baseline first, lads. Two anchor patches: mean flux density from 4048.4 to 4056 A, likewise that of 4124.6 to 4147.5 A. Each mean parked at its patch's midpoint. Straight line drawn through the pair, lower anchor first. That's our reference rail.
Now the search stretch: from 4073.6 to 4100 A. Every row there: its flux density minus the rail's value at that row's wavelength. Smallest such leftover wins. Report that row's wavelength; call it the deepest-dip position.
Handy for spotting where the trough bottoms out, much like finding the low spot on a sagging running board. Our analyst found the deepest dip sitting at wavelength 4097.64 A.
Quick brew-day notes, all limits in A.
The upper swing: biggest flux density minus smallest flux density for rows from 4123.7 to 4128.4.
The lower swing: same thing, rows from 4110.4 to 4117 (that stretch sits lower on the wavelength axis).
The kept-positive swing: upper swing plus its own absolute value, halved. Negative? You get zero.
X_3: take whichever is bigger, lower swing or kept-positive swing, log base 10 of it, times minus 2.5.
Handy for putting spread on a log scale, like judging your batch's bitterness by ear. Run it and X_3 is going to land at -3.92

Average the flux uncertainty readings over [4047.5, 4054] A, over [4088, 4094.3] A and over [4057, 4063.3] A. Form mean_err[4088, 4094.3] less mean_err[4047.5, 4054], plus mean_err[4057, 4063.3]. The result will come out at 14.7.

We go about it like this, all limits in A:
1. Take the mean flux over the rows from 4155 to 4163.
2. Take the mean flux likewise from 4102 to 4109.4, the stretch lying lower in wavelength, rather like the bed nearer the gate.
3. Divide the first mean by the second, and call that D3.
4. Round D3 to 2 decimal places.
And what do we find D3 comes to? 1.10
